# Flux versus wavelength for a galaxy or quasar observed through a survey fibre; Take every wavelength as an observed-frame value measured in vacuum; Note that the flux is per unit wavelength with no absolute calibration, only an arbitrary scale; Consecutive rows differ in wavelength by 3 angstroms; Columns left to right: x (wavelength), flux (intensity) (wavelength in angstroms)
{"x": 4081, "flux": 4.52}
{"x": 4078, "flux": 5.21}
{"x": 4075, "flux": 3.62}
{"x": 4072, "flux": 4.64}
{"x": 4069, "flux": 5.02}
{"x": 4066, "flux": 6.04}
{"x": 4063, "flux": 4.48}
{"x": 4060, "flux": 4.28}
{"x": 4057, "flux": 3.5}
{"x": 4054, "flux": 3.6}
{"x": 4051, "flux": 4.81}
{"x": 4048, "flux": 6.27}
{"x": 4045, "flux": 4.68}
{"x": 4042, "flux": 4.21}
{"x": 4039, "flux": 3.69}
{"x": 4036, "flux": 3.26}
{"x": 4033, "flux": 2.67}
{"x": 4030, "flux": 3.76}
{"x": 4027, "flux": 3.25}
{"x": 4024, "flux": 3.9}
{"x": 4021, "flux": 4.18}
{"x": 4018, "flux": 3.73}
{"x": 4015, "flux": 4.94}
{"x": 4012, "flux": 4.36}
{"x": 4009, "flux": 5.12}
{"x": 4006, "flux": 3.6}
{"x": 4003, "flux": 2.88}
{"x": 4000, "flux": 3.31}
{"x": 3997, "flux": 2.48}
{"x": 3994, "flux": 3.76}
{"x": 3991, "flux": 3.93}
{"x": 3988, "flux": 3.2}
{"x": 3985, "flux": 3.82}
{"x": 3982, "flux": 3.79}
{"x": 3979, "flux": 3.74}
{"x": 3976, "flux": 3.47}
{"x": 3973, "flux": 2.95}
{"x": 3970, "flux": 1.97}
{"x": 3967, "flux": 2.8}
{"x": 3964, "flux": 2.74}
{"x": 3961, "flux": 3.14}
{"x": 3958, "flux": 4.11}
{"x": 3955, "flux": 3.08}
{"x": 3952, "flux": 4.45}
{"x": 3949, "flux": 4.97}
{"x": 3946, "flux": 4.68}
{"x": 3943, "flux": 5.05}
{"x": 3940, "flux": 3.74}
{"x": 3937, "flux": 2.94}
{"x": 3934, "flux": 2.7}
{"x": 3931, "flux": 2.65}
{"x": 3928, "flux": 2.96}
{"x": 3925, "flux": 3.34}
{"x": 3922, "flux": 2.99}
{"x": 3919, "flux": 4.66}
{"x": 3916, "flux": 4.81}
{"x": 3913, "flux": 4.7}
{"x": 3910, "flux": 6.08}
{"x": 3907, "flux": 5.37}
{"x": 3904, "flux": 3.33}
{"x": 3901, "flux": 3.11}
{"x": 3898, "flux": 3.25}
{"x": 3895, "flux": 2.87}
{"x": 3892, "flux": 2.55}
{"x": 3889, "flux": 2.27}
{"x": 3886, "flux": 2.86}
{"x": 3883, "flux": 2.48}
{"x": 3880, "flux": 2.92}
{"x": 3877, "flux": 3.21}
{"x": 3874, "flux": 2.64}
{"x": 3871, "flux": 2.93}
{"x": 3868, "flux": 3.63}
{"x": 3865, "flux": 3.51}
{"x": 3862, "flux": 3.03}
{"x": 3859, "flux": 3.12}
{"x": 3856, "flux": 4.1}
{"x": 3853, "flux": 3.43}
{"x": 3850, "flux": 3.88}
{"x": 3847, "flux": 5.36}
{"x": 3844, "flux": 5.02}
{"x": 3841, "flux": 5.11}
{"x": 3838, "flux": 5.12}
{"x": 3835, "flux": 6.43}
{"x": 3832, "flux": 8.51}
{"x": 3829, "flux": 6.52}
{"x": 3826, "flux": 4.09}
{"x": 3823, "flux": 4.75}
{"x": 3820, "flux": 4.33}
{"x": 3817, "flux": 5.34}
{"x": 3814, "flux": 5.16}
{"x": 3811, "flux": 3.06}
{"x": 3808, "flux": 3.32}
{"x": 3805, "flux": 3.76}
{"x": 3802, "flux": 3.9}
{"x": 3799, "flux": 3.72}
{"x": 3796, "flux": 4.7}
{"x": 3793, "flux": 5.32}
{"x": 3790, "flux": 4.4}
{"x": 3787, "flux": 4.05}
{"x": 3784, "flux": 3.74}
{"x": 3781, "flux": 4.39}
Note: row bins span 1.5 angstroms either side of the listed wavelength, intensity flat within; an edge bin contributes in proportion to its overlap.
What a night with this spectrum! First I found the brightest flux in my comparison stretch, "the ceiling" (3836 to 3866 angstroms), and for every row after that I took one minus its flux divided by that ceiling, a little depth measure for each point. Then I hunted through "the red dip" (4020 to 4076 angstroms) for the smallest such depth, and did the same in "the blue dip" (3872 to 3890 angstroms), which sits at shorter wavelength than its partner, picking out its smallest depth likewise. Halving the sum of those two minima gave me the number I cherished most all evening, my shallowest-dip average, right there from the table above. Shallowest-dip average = 0.12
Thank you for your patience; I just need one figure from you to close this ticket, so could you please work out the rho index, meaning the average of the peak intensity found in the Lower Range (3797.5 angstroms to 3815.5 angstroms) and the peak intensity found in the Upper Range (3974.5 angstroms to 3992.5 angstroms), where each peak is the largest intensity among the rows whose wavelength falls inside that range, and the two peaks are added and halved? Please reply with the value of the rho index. 4.5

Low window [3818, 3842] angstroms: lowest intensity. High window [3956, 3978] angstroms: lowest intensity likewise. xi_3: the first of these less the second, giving 2.1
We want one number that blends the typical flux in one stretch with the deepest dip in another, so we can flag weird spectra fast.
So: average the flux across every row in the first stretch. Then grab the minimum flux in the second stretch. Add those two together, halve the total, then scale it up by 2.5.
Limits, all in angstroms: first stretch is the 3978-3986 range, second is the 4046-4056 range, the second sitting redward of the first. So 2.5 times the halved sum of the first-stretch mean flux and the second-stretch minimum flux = 9.23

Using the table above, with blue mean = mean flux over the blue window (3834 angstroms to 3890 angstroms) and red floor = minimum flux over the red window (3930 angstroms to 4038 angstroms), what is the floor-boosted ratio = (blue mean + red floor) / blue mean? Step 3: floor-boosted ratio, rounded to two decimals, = 1.53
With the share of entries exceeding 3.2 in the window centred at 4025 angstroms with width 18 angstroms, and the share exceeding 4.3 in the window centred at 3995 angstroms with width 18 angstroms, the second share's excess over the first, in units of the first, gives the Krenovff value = -1.00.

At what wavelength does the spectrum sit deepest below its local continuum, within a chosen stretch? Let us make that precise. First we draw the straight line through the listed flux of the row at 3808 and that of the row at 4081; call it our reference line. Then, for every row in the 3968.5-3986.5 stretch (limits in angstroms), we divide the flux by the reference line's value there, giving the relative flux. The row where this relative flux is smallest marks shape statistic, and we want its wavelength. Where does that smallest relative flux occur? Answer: 3970 angstroms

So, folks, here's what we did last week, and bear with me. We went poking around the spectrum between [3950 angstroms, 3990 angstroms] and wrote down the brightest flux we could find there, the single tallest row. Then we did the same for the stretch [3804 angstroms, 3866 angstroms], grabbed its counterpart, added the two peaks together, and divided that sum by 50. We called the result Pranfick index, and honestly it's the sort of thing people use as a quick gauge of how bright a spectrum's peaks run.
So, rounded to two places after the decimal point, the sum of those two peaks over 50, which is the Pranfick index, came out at 0.26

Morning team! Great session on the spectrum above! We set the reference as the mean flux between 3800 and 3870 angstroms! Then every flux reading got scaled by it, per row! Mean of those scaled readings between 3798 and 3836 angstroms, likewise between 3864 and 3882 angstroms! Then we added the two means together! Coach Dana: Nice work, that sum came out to 1.76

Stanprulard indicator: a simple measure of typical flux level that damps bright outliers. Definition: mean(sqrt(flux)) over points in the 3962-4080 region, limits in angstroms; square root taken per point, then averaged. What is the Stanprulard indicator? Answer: 1.96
